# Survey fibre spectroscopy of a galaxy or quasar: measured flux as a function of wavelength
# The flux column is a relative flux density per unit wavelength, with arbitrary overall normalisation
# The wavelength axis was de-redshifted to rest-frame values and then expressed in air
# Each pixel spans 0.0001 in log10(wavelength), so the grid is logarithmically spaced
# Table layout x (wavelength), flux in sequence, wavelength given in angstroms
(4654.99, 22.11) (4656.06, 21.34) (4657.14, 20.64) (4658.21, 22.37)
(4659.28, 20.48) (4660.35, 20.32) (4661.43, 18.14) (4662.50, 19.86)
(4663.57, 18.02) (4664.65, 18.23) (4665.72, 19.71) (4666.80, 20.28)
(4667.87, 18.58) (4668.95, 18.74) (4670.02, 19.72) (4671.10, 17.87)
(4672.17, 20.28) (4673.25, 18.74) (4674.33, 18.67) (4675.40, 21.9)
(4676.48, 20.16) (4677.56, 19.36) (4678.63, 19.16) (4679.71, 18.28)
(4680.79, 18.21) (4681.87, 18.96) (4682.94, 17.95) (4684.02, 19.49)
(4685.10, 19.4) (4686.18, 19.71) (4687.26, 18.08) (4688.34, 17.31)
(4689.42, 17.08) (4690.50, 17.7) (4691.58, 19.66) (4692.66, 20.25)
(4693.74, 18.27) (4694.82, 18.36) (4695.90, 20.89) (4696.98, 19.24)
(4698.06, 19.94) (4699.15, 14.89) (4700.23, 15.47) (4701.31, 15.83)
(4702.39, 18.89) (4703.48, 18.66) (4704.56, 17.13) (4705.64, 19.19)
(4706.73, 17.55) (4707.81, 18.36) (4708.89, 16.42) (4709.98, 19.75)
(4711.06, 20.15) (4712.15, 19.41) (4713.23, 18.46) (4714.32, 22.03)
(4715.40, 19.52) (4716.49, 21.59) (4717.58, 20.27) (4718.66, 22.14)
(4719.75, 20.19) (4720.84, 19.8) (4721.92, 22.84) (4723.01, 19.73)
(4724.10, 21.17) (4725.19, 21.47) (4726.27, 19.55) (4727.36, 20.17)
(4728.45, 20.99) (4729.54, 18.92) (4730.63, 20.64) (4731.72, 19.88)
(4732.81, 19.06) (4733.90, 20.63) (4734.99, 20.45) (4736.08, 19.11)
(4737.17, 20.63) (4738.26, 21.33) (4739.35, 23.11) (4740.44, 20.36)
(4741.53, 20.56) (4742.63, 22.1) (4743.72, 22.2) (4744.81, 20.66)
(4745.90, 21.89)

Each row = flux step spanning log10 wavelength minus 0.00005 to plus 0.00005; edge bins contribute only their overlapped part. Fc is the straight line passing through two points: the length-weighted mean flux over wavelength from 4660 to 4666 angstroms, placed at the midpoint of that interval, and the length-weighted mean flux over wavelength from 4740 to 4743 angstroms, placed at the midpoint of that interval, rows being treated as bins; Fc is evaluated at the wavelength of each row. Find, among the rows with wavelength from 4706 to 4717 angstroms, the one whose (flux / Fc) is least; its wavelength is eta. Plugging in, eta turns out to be 4708.89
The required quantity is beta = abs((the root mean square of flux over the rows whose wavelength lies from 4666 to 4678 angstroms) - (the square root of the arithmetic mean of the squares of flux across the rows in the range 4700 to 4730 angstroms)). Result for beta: 0.06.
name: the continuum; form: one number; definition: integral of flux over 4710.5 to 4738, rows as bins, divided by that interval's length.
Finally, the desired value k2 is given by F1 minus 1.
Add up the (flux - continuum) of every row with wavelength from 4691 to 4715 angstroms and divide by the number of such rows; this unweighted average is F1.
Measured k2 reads -2.8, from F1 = -1.8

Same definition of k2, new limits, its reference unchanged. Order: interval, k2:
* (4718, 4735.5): -0.9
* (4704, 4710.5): -3.3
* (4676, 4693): -2.6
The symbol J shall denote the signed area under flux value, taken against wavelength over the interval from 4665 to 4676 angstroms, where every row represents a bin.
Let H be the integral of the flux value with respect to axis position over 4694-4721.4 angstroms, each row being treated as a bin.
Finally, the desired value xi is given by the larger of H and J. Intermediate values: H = 520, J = 214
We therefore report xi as 520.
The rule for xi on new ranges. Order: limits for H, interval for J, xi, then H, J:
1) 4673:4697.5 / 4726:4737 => 465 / 465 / 220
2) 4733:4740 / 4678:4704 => 479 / 146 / 479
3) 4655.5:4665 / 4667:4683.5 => 316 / 190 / 316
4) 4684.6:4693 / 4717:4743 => 536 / 156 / 536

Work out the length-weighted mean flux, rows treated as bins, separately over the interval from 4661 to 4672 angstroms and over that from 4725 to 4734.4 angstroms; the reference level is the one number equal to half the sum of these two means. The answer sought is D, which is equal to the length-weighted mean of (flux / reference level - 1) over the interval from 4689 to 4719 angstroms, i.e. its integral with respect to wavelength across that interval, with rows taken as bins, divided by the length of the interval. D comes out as -0.04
